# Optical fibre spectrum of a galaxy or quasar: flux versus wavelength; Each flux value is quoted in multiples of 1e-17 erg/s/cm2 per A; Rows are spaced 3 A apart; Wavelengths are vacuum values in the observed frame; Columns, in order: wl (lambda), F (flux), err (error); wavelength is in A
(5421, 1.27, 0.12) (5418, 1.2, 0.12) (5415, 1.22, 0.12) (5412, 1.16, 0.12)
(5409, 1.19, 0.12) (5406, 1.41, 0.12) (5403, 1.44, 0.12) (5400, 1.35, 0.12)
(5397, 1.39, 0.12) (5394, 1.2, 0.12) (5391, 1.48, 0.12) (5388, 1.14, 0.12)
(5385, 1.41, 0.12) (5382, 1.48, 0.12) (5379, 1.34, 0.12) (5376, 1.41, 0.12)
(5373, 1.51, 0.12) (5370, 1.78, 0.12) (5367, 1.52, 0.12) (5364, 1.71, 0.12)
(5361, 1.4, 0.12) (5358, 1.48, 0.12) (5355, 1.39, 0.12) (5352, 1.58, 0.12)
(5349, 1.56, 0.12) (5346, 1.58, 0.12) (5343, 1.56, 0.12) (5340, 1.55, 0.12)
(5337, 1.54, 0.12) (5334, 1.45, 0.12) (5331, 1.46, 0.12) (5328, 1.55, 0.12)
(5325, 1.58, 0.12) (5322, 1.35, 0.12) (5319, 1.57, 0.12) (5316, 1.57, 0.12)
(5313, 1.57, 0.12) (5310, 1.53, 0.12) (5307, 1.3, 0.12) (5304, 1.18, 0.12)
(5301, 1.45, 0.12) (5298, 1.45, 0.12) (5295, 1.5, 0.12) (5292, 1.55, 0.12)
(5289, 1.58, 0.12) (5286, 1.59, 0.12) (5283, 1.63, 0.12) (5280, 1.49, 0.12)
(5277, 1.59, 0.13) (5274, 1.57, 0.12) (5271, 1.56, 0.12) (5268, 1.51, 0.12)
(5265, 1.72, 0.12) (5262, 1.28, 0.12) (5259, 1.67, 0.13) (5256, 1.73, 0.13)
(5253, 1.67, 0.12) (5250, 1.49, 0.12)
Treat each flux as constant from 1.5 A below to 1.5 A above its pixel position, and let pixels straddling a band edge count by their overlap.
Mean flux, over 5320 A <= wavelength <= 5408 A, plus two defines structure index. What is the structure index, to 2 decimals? 3.47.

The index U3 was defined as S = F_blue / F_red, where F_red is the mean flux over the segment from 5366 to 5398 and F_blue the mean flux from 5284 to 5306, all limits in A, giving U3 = 1.03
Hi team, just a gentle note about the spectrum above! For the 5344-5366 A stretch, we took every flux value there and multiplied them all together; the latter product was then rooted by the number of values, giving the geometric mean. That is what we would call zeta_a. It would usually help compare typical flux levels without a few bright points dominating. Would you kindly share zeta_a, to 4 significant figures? 1.525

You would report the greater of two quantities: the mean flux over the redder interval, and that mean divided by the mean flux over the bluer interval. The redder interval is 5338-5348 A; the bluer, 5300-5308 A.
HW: 1.56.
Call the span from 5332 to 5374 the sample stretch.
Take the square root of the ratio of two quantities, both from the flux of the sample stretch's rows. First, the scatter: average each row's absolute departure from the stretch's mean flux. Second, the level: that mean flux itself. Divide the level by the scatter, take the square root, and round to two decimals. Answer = 4.58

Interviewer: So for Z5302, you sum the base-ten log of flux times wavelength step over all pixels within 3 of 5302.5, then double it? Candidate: 1.40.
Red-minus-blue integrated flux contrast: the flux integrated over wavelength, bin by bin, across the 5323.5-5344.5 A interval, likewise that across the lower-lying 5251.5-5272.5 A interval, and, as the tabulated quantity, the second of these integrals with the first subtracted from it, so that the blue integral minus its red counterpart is 1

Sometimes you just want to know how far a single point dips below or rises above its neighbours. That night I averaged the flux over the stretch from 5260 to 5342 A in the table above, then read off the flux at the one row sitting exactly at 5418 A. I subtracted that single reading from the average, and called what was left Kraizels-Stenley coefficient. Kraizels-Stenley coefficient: 0.31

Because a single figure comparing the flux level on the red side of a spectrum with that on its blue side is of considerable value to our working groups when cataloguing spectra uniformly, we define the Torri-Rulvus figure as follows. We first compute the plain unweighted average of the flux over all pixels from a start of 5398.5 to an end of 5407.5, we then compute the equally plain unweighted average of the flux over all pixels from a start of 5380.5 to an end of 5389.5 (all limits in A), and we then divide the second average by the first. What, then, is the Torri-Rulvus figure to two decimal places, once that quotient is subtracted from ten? 9.04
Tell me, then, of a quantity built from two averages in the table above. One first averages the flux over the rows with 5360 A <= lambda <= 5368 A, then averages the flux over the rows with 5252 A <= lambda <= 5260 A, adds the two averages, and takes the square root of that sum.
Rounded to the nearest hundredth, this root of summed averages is 1.80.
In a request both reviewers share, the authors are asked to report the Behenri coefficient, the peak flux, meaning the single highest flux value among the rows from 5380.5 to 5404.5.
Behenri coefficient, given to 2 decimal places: 1.48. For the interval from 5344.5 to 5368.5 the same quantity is 1.71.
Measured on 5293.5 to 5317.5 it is 1.57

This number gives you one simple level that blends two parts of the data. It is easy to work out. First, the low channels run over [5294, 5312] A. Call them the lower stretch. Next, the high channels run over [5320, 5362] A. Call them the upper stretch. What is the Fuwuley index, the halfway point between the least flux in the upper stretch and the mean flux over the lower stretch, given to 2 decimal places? 1.38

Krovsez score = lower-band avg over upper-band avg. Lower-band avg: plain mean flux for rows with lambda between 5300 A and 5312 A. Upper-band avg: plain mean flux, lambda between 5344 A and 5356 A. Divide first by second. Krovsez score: 0.89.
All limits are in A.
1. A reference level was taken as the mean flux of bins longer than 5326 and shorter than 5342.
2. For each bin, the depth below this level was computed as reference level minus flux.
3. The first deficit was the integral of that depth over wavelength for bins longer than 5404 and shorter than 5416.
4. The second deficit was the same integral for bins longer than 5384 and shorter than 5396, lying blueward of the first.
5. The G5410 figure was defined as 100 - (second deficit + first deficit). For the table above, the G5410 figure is 94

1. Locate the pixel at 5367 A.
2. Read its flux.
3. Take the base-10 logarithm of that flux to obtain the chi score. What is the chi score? 0.18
